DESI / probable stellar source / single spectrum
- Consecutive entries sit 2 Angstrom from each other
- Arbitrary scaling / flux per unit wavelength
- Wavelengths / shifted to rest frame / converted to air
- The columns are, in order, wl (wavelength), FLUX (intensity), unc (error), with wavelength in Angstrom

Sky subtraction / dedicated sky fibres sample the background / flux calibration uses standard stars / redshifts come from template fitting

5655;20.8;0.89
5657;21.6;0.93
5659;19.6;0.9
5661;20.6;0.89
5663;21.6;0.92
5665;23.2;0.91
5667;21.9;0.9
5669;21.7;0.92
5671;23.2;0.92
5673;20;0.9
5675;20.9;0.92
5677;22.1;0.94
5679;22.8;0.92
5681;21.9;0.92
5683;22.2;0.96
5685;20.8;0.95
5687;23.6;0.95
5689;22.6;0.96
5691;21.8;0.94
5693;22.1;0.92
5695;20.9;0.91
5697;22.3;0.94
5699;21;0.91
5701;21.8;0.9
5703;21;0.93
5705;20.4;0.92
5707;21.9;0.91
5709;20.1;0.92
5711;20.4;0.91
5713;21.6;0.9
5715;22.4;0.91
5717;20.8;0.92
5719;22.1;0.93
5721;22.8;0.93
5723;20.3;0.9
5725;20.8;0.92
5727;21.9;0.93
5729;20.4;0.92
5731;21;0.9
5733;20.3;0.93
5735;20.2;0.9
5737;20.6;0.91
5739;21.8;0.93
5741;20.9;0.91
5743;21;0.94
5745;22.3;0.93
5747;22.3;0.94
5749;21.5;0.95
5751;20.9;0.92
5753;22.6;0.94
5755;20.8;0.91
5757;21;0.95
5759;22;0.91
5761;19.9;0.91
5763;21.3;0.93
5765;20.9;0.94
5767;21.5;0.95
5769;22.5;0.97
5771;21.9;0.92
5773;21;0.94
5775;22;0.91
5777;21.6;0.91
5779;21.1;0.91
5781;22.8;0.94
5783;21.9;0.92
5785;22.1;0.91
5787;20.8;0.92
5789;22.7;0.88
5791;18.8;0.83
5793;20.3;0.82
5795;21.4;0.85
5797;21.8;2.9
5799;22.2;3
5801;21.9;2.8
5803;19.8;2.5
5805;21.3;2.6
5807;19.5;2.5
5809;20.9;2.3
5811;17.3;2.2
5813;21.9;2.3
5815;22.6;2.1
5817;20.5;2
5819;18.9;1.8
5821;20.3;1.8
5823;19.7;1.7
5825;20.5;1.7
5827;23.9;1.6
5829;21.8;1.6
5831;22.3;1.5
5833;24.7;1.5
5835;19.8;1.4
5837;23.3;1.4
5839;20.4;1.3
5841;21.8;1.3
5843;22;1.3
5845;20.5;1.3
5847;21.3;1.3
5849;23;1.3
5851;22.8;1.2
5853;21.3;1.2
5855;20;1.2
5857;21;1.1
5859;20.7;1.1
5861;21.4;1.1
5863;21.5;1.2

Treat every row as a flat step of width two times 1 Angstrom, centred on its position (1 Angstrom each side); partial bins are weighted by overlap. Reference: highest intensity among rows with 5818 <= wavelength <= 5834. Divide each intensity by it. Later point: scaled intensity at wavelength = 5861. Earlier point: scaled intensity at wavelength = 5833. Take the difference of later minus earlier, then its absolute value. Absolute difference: 0.13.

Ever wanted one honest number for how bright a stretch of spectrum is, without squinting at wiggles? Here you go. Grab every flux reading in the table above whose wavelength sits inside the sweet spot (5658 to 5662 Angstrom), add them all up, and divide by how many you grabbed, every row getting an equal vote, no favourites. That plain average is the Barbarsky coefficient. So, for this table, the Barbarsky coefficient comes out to 20.1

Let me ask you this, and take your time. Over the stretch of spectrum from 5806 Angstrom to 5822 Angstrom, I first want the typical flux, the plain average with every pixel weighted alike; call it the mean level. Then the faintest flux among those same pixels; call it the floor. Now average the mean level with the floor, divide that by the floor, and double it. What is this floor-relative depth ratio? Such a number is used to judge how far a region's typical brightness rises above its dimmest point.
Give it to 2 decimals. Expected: 2.17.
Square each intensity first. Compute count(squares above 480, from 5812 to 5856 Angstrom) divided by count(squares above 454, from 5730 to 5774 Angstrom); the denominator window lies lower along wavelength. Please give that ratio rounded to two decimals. 0.89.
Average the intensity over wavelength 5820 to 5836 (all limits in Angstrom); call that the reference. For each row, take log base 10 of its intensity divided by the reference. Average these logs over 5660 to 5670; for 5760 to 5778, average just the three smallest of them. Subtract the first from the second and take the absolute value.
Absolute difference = 0.024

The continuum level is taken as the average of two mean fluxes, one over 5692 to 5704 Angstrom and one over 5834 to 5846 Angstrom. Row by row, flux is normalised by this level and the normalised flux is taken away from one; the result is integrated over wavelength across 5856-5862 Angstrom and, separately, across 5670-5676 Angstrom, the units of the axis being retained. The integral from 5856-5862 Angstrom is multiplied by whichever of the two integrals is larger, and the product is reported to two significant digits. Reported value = 0.011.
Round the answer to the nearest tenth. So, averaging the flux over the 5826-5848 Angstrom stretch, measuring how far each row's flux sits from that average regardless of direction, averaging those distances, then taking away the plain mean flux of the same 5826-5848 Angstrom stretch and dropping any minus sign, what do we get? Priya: 20.8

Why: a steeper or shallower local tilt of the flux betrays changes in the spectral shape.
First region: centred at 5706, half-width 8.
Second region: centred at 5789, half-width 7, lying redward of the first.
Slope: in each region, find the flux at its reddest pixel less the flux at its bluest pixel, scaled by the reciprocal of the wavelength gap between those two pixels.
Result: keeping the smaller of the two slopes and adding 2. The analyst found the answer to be 2.0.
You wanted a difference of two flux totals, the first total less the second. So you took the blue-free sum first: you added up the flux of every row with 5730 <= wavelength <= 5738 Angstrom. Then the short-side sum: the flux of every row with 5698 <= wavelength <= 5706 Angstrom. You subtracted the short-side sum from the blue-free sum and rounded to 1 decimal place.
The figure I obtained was -2.1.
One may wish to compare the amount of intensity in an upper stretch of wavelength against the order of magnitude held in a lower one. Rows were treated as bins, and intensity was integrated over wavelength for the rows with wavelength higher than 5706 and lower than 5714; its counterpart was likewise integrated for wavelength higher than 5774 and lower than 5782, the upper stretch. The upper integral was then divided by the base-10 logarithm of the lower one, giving 78.6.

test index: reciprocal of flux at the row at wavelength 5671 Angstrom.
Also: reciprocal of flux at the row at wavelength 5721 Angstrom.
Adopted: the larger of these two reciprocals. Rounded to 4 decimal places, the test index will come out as 0.0439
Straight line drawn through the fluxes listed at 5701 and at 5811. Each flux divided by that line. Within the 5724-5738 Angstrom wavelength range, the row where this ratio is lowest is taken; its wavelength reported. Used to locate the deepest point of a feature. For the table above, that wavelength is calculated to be 5729 Angstrom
